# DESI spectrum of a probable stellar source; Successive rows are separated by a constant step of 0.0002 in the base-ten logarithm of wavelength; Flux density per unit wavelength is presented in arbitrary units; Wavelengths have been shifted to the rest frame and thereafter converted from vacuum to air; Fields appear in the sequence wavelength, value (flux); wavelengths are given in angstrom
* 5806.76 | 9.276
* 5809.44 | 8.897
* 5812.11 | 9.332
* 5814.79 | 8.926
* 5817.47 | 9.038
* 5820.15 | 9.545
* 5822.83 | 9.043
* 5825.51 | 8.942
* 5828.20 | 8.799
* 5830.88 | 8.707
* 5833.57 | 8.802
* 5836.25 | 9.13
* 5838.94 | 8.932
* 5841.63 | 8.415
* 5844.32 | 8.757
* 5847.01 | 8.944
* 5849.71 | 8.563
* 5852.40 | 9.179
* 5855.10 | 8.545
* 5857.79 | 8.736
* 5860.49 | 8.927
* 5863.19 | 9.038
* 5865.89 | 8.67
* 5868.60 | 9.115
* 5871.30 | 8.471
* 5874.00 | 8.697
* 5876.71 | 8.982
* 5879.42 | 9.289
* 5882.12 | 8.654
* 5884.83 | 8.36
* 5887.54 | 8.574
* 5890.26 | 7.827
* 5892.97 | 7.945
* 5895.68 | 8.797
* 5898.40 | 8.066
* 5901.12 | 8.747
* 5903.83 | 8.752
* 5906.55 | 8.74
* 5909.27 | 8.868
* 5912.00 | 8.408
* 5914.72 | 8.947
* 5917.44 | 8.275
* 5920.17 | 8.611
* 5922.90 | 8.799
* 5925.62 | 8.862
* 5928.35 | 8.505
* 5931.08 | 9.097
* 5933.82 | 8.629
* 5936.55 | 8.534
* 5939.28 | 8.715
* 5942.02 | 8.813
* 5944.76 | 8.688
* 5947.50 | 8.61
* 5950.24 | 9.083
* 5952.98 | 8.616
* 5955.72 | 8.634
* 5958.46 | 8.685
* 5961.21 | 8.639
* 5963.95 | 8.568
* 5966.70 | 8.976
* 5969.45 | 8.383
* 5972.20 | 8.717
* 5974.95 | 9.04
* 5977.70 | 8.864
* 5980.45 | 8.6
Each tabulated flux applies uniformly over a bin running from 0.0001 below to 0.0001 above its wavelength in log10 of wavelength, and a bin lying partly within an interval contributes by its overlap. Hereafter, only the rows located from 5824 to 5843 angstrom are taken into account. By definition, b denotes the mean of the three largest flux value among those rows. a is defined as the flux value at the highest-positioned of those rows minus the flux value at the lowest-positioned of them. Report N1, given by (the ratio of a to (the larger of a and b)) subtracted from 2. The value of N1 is 2.06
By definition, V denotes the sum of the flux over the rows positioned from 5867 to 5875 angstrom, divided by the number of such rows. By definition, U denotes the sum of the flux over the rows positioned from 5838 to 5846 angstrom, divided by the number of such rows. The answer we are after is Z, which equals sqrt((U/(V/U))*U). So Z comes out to 8.67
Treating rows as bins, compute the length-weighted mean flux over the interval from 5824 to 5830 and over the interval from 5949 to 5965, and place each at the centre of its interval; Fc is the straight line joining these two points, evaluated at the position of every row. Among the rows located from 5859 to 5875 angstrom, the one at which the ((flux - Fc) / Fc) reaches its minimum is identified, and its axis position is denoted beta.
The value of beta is 5871.30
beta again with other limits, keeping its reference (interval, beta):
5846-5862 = 5855.10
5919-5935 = 5928.35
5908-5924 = 5917.44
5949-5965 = 5963.95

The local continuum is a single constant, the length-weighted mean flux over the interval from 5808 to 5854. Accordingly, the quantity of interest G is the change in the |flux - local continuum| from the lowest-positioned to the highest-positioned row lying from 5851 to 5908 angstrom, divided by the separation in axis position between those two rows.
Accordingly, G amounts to -0.0009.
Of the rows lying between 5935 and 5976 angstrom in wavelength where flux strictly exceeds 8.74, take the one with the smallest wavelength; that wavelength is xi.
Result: 5942.02 angstrom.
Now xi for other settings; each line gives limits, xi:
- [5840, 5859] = 5844.32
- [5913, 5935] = 5914.72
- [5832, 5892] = 5833.57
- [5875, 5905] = 5876.71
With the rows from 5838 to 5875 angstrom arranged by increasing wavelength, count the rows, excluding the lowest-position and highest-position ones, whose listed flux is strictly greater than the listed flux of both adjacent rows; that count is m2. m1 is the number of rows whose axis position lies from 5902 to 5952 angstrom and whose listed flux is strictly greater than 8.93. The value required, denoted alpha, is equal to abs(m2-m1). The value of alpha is 1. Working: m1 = 3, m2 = 4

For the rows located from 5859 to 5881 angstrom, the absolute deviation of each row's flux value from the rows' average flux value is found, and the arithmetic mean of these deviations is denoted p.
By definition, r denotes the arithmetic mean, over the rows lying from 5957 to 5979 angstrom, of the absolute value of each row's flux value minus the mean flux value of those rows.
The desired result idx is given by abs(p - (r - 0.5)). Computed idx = 0.54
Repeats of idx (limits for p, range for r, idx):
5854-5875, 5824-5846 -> 0.55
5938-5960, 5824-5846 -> 0.47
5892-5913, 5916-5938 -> 0.61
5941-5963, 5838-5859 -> 0.42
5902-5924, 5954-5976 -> 0.53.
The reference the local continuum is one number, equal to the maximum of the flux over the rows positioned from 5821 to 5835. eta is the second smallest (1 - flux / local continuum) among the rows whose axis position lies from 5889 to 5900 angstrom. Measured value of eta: 0.11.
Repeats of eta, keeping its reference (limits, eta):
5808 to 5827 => -0.03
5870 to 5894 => 0.01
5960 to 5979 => 0.01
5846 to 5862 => 0.01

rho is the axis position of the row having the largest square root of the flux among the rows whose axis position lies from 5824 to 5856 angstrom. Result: 5852.40 angstrom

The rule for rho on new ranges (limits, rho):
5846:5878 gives 5852.40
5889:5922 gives 5914.72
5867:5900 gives 5879.42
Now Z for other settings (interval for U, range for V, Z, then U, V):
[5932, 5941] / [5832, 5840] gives 8.47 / 8.63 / 8.95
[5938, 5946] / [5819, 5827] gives 8.53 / 8.74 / 9.18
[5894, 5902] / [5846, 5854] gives 8.36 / 8.54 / 8.90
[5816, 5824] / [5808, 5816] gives 9.29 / 9.21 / 9.05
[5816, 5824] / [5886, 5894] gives 9.81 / 9.21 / 8.12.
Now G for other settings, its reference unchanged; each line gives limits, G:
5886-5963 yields -0.0009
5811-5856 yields -0.0001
